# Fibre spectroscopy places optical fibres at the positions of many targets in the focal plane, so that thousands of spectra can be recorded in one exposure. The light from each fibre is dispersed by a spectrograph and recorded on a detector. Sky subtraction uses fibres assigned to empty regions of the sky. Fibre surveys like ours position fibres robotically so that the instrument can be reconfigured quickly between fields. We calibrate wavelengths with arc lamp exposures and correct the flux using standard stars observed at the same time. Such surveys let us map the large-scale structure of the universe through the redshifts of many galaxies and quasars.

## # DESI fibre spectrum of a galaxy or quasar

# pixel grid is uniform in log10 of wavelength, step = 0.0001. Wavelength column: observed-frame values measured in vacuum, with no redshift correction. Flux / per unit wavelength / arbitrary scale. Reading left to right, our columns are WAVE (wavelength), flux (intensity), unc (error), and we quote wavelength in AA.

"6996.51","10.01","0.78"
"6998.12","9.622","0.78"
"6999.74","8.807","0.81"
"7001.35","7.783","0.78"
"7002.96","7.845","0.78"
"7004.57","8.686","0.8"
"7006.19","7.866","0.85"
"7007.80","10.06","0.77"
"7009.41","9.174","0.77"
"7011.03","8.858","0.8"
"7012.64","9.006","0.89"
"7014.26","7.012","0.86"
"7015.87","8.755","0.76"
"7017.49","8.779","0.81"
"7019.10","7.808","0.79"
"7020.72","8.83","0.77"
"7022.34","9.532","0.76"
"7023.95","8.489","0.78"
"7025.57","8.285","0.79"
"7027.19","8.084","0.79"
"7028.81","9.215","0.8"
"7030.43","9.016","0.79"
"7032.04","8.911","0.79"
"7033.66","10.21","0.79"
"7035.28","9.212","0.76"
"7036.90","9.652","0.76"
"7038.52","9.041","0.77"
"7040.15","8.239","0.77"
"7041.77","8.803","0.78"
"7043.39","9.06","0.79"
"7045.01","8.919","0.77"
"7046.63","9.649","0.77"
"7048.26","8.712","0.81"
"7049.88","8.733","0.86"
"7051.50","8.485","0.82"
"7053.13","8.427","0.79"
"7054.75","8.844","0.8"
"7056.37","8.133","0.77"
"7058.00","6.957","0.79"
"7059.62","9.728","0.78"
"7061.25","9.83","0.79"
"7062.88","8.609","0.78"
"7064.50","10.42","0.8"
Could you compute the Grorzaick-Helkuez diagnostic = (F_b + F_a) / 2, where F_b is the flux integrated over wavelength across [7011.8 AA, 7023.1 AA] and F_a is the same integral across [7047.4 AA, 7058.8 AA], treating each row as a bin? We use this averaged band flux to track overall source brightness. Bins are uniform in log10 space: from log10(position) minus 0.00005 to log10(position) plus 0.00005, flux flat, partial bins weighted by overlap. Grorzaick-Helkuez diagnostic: 96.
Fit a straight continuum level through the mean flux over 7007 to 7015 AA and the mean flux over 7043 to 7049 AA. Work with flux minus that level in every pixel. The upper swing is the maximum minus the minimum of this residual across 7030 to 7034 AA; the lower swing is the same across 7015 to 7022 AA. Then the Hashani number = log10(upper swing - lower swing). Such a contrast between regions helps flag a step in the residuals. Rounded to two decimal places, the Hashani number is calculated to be -0.56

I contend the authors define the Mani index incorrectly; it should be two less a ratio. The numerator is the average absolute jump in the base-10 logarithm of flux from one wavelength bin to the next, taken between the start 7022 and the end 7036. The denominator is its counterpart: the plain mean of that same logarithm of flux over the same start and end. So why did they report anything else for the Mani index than 1.97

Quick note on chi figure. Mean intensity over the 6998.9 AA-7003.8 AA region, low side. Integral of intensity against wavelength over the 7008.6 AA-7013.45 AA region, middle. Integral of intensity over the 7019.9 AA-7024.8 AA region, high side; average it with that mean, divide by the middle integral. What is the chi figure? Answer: 0.59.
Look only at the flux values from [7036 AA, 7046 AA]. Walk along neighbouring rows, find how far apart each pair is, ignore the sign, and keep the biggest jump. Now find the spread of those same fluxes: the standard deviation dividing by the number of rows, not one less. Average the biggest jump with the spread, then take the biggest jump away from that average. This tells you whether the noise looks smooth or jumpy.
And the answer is -0.19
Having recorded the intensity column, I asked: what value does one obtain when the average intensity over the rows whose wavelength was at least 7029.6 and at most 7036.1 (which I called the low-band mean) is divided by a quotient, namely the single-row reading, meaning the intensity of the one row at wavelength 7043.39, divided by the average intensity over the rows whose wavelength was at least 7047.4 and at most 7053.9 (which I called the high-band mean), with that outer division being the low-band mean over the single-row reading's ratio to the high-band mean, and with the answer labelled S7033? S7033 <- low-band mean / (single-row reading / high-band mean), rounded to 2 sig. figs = 8.9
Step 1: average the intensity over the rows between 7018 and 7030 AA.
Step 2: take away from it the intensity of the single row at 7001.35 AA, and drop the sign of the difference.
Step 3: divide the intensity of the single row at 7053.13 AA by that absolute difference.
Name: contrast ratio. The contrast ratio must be 10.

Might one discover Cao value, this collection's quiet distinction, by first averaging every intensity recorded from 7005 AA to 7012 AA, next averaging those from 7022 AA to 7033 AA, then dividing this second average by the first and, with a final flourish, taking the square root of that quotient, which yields 0.99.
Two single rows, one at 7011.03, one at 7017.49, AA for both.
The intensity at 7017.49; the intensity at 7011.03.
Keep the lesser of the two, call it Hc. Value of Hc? 8.8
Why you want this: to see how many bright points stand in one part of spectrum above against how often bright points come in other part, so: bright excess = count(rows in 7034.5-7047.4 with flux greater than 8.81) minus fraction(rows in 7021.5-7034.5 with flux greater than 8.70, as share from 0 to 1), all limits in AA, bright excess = 5.4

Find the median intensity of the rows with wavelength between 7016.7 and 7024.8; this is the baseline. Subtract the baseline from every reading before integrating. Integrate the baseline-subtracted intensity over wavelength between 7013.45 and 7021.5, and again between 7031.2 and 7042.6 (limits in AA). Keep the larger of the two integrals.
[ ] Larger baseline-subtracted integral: 4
